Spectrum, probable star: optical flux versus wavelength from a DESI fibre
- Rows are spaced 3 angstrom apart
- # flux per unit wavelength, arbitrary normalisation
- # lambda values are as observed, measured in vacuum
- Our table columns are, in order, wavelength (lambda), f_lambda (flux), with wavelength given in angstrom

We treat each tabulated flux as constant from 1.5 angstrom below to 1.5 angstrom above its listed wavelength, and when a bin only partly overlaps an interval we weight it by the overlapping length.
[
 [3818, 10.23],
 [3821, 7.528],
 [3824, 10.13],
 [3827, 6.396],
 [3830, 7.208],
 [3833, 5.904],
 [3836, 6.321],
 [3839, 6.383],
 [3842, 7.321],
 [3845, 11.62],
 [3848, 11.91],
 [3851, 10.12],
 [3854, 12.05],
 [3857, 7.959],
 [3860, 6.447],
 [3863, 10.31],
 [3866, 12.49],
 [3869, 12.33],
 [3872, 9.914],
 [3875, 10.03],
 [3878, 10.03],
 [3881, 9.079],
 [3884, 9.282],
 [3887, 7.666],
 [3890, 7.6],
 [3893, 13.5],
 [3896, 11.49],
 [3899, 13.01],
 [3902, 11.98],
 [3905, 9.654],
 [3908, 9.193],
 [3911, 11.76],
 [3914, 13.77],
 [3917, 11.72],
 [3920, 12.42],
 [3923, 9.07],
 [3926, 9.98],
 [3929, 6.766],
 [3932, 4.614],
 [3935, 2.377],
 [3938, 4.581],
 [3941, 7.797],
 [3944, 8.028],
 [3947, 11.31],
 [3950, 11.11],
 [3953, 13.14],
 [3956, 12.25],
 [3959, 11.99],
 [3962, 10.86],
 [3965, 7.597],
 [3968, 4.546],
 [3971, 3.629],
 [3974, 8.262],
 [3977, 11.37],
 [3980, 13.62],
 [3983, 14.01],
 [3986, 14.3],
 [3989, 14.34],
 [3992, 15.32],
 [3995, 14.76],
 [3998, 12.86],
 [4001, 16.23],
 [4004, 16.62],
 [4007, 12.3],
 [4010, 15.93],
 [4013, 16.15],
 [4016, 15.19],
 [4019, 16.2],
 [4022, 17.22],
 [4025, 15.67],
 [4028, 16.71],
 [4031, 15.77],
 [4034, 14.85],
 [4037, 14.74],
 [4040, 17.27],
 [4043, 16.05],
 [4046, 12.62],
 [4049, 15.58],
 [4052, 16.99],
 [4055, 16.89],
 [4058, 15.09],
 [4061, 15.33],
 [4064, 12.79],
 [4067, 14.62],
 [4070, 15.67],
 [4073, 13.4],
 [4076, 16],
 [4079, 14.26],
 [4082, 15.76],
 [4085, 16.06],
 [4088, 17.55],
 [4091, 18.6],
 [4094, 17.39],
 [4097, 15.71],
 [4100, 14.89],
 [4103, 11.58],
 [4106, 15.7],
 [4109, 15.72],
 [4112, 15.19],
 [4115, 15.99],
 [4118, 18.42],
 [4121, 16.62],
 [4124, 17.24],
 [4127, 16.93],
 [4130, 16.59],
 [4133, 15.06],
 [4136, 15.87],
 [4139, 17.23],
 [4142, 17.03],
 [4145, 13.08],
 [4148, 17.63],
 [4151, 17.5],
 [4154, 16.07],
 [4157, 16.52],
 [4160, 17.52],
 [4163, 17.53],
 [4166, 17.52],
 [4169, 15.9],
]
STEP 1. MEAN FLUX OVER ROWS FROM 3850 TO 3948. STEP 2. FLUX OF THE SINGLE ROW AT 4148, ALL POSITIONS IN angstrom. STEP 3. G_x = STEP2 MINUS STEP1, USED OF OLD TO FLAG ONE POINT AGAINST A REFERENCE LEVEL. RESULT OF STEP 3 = 8.0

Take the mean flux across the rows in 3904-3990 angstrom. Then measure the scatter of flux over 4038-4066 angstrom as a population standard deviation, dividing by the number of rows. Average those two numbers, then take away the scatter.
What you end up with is 4.1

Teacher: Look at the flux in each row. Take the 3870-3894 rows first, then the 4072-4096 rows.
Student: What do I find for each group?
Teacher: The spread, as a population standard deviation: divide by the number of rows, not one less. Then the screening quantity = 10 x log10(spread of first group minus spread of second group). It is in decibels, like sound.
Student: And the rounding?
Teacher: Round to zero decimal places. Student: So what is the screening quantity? -10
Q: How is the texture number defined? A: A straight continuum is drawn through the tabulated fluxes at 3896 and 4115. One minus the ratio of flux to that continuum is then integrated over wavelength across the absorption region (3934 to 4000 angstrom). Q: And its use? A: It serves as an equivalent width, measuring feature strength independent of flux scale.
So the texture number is 13 angstrom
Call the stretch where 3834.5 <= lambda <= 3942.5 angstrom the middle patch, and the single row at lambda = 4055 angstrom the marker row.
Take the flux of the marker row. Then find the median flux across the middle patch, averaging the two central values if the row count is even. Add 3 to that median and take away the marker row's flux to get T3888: -3.9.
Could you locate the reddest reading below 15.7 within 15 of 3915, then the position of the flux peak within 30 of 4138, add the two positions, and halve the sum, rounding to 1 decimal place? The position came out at 4023.5 angstrom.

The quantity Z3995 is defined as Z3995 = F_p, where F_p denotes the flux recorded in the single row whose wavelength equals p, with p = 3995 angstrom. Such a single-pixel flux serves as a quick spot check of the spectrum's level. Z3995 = 14.76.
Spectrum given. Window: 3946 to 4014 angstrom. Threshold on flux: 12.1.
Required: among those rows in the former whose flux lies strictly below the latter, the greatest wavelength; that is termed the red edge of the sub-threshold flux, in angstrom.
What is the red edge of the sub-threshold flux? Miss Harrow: 3977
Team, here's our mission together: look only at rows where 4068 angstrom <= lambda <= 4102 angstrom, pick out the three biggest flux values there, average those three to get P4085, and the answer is 17.8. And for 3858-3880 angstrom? 11.7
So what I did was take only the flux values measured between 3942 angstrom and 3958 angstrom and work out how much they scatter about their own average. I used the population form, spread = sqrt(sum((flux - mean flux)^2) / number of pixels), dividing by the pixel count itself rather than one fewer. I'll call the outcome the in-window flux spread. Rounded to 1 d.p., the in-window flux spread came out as 1.7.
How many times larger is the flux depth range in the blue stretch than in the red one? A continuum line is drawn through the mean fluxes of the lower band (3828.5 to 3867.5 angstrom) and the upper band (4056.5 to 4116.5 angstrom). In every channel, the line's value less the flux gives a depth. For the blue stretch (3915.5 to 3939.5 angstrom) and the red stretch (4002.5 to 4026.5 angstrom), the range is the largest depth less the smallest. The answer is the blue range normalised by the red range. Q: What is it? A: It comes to 2.31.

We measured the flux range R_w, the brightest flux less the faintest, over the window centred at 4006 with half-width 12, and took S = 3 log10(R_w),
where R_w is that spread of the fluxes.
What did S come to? 1.9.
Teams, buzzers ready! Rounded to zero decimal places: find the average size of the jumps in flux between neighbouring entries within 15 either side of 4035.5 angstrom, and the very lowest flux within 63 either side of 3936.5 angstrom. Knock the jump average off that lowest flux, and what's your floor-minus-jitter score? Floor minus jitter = 1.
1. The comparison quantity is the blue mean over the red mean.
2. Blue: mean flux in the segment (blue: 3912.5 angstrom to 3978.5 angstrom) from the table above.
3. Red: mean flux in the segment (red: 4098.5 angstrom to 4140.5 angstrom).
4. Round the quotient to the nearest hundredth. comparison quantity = 0.56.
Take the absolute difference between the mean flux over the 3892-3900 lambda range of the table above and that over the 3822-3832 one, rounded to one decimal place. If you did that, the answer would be 4.8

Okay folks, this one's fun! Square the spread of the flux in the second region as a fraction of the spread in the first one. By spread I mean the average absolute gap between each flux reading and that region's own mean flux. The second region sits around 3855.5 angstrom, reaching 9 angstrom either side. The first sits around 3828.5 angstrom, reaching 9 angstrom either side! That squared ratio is 2.70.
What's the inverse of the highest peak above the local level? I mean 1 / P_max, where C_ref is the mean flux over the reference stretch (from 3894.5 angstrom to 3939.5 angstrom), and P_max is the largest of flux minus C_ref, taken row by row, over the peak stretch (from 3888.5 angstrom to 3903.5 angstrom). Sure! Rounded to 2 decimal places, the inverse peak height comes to 0.25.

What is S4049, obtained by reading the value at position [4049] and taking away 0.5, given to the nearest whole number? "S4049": 15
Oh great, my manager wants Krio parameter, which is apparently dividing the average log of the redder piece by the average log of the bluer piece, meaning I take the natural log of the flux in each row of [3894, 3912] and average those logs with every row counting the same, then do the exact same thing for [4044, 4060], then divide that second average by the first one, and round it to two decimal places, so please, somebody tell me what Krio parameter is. 1.13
